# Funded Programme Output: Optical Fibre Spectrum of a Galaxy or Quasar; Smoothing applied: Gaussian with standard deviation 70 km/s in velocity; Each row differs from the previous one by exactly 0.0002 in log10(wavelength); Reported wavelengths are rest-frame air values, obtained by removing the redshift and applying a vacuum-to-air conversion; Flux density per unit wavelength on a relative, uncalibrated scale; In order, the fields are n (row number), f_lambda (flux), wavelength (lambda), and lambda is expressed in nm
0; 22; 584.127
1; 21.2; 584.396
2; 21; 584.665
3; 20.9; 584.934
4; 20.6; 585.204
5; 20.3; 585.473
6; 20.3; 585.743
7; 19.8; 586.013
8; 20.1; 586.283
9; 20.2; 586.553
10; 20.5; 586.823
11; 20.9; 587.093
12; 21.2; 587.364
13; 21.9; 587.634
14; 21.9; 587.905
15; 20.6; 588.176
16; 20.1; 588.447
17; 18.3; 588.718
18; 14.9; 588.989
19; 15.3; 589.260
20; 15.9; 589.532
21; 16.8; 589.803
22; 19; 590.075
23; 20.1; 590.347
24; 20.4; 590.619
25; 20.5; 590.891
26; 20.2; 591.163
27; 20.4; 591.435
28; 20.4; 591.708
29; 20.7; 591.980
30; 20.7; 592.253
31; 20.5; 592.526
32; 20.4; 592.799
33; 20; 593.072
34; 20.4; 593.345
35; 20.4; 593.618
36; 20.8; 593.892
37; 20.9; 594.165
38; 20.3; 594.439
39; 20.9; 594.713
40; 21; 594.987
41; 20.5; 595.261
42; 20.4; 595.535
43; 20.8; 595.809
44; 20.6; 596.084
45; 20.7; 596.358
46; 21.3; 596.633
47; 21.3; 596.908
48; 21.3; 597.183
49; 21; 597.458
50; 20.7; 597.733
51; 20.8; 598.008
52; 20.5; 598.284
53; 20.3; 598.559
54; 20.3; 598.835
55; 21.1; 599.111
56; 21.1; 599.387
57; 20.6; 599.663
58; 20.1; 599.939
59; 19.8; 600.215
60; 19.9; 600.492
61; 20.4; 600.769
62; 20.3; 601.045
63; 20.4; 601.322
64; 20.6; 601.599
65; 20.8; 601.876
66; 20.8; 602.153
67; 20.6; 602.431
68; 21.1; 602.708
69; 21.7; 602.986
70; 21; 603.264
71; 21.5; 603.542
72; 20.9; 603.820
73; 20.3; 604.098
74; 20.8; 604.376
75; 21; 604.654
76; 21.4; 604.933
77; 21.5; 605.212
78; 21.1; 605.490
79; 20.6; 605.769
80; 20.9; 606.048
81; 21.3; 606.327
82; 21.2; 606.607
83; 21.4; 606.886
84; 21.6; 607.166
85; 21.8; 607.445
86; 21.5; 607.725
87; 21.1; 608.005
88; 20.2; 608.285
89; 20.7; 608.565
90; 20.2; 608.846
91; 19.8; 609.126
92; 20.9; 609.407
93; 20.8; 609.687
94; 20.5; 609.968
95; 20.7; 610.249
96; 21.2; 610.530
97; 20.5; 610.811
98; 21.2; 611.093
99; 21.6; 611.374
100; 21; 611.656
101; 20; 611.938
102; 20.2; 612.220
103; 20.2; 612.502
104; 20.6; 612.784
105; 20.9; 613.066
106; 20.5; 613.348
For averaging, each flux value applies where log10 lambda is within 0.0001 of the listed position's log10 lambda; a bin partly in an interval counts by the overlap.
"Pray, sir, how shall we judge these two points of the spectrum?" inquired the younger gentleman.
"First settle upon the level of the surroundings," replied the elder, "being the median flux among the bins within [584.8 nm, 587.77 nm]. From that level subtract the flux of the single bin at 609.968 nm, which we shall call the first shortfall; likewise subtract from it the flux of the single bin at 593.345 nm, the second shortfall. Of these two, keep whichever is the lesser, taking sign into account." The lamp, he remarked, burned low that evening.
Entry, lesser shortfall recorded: 0.0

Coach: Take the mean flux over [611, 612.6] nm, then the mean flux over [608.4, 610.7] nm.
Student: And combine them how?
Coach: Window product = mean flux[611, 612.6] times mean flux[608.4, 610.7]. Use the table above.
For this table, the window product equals 426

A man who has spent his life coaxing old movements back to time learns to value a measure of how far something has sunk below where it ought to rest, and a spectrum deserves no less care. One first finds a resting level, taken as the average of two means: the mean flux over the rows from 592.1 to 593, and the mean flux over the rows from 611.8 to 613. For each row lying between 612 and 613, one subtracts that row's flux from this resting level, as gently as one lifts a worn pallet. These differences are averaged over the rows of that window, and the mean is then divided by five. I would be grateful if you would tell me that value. 0.01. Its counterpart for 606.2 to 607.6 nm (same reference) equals -0.21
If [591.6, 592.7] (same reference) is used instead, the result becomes -0.04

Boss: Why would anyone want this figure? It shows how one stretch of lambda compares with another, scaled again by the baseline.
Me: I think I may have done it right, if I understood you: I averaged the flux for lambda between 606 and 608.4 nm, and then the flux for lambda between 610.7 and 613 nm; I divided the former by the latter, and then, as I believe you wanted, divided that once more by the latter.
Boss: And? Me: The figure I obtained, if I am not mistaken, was 0.0497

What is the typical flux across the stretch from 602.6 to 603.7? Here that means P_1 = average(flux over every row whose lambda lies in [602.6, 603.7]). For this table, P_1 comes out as 21.3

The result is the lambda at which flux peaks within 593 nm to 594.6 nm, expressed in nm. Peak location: 594.165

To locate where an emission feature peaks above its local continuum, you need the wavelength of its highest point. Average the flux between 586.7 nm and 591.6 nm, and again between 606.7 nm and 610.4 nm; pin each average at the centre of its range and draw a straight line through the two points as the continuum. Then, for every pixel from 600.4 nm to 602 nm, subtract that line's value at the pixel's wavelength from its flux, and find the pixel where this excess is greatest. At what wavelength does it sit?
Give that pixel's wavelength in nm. 601.876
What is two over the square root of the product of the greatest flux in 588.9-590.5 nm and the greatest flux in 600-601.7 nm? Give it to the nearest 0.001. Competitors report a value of 0.098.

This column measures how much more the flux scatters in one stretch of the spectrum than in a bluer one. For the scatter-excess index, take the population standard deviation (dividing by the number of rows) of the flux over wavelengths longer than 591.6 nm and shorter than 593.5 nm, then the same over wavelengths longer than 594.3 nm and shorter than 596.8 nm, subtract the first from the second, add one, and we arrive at 1.08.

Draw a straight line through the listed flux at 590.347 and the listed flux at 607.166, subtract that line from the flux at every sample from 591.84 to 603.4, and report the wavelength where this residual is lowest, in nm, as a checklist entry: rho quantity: 600.215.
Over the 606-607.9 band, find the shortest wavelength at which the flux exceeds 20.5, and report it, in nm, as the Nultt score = 606.048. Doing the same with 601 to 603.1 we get 601.599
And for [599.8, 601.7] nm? 601.599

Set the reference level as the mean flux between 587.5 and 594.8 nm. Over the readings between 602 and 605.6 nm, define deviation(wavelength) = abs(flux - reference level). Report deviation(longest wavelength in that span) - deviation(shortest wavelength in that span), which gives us 0.3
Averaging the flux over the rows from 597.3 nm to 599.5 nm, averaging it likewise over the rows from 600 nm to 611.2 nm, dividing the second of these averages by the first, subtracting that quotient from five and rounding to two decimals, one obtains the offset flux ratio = 3.99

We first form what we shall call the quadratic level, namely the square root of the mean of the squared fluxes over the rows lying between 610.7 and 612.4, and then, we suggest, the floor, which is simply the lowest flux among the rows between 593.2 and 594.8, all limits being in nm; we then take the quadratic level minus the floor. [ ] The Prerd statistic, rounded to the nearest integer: 0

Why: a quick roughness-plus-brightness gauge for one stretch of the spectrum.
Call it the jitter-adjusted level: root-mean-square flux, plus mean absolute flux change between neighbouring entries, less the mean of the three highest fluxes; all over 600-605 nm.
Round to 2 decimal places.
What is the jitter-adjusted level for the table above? -0.44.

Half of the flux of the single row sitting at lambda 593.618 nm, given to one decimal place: 10.2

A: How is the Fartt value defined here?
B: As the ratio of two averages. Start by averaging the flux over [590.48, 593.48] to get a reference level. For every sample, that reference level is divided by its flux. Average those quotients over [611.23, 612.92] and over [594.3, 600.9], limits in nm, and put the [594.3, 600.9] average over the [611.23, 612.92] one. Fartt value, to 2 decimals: 1.00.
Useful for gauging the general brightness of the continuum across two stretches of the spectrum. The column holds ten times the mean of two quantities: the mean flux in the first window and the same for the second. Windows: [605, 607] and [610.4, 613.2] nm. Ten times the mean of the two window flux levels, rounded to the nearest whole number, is 209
